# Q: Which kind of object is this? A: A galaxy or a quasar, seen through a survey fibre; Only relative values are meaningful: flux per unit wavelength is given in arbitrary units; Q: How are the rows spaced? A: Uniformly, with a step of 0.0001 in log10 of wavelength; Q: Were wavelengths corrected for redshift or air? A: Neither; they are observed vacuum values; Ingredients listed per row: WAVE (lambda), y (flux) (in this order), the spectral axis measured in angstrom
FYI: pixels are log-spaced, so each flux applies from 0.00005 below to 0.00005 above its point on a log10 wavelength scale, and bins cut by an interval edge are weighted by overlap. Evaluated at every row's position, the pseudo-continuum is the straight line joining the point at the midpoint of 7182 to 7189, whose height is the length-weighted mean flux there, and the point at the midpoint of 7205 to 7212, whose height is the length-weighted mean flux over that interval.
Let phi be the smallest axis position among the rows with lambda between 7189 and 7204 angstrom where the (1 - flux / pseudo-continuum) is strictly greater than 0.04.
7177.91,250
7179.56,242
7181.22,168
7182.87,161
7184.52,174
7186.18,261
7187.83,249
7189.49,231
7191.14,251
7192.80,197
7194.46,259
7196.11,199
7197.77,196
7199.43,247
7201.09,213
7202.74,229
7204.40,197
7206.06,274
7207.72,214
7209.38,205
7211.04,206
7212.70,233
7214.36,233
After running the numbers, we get 7192.80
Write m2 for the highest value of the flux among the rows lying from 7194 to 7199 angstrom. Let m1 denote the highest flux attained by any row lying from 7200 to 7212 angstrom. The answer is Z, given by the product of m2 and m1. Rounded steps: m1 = 274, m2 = 259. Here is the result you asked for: 70966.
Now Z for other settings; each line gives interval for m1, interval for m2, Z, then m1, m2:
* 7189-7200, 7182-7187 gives 67599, 259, 261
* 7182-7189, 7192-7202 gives 67599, 261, 259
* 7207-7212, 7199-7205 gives 52858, 214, 247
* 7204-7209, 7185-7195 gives 71514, 274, 261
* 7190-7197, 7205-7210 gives 70966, 259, 274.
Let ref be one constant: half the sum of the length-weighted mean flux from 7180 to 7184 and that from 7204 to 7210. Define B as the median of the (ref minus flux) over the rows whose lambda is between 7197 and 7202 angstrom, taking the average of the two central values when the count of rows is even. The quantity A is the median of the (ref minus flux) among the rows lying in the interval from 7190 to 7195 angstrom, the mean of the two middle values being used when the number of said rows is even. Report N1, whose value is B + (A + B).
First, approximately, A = -52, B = -14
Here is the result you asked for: -81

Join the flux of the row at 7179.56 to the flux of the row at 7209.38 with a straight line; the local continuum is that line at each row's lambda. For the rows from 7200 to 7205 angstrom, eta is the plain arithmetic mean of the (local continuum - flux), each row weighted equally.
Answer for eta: 0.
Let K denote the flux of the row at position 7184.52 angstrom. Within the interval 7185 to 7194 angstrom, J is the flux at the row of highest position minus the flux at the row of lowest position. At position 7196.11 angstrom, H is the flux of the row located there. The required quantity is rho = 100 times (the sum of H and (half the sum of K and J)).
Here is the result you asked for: 25400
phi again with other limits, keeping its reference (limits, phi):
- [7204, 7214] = 7204.40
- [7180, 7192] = 7181.22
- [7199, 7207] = 7204.40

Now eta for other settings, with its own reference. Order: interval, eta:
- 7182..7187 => 37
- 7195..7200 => 5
